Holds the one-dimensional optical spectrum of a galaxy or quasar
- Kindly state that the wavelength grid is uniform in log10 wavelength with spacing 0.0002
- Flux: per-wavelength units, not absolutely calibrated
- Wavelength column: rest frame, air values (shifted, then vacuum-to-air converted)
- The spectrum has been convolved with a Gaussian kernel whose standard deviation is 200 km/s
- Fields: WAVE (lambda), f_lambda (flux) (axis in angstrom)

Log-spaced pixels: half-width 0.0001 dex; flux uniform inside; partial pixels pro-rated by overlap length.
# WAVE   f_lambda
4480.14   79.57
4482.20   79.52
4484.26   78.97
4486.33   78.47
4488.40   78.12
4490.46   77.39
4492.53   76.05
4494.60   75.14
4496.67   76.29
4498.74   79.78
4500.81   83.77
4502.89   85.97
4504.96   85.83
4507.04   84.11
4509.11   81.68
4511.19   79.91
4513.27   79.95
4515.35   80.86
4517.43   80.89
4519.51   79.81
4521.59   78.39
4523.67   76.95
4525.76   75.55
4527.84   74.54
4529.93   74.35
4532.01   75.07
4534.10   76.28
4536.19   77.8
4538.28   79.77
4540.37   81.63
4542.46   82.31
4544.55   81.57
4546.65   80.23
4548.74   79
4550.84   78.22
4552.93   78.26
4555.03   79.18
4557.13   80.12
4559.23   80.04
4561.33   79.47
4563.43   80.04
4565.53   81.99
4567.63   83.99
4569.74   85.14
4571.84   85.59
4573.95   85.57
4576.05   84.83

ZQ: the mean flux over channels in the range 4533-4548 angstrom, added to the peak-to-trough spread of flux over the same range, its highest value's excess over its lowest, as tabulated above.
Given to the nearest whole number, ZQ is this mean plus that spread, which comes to 86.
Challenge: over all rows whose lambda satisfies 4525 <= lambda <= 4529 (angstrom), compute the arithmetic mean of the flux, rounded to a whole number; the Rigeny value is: 75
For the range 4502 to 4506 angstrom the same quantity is 86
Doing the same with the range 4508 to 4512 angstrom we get 81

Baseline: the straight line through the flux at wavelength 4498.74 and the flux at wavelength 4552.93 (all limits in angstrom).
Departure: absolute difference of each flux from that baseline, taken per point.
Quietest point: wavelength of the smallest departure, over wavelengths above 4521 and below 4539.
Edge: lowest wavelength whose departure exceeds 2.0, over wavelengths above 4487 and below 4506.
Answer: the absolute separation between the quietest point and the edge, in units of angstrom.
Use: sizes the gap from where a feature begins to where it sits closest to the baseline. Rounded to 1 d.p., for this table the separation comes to 31.1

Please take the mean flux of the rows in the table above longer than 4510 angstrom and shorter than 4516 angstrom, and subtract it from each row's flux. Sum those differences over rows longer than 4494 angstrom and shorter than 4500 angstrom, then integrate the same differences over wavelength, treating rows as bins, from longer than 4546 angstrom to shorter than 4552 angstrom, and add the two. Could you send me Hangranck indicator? -16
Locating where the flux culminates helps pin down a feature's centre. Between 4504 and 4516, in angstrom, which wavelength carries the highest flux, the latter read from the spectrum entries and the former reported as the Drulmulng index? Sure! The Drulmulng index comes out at 4504.96 angstrom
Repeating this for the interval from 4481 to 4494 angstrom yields 4482.20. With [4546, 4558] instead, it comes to 4546.65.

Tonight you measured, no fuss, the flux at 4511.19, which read 79.91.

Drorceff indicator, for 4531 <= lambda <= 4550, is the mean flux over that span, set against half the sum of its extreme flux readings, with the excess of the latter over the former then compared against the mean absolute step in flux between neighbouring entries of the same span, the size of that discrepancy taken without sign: 1.9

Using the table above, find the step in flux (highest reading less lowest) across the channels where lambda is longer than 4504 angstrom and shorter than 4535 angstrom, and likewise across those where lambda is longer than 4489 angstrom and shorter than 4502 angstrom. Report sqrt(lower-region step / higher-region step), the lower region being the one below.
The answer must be 0.87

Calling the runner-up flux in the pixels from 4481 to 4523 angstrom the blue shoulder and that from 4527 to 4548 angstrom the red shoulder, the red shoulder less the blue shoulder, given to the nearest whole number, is -4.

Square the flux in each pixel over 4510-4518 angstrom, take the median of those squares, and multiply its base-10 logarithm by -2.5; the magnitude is -9.53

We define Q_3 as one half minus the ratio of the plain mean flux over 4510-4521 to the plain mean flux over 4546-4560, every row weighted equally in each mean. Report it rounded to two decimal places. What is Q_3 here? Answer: -0.51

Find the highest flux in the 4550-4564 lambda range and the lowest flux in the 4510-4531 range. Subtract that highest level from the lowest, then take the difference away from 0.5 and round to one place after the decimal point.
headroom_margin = 6.3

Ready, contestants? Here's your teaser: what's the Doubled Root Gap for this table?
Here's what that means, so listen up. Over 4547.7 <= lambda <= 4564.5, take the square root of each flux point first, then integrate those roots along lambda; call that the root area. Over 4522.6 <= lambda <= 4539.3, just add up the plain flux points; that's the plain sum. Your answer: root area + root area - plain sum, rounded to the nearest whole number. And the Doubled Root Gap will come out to -311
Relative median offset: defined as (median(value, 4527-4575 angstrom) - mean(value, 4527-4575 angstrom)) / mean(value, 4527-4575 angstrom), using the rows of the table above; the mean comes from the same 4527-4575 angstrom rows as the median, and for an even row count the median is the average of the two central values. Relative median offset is 0.000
